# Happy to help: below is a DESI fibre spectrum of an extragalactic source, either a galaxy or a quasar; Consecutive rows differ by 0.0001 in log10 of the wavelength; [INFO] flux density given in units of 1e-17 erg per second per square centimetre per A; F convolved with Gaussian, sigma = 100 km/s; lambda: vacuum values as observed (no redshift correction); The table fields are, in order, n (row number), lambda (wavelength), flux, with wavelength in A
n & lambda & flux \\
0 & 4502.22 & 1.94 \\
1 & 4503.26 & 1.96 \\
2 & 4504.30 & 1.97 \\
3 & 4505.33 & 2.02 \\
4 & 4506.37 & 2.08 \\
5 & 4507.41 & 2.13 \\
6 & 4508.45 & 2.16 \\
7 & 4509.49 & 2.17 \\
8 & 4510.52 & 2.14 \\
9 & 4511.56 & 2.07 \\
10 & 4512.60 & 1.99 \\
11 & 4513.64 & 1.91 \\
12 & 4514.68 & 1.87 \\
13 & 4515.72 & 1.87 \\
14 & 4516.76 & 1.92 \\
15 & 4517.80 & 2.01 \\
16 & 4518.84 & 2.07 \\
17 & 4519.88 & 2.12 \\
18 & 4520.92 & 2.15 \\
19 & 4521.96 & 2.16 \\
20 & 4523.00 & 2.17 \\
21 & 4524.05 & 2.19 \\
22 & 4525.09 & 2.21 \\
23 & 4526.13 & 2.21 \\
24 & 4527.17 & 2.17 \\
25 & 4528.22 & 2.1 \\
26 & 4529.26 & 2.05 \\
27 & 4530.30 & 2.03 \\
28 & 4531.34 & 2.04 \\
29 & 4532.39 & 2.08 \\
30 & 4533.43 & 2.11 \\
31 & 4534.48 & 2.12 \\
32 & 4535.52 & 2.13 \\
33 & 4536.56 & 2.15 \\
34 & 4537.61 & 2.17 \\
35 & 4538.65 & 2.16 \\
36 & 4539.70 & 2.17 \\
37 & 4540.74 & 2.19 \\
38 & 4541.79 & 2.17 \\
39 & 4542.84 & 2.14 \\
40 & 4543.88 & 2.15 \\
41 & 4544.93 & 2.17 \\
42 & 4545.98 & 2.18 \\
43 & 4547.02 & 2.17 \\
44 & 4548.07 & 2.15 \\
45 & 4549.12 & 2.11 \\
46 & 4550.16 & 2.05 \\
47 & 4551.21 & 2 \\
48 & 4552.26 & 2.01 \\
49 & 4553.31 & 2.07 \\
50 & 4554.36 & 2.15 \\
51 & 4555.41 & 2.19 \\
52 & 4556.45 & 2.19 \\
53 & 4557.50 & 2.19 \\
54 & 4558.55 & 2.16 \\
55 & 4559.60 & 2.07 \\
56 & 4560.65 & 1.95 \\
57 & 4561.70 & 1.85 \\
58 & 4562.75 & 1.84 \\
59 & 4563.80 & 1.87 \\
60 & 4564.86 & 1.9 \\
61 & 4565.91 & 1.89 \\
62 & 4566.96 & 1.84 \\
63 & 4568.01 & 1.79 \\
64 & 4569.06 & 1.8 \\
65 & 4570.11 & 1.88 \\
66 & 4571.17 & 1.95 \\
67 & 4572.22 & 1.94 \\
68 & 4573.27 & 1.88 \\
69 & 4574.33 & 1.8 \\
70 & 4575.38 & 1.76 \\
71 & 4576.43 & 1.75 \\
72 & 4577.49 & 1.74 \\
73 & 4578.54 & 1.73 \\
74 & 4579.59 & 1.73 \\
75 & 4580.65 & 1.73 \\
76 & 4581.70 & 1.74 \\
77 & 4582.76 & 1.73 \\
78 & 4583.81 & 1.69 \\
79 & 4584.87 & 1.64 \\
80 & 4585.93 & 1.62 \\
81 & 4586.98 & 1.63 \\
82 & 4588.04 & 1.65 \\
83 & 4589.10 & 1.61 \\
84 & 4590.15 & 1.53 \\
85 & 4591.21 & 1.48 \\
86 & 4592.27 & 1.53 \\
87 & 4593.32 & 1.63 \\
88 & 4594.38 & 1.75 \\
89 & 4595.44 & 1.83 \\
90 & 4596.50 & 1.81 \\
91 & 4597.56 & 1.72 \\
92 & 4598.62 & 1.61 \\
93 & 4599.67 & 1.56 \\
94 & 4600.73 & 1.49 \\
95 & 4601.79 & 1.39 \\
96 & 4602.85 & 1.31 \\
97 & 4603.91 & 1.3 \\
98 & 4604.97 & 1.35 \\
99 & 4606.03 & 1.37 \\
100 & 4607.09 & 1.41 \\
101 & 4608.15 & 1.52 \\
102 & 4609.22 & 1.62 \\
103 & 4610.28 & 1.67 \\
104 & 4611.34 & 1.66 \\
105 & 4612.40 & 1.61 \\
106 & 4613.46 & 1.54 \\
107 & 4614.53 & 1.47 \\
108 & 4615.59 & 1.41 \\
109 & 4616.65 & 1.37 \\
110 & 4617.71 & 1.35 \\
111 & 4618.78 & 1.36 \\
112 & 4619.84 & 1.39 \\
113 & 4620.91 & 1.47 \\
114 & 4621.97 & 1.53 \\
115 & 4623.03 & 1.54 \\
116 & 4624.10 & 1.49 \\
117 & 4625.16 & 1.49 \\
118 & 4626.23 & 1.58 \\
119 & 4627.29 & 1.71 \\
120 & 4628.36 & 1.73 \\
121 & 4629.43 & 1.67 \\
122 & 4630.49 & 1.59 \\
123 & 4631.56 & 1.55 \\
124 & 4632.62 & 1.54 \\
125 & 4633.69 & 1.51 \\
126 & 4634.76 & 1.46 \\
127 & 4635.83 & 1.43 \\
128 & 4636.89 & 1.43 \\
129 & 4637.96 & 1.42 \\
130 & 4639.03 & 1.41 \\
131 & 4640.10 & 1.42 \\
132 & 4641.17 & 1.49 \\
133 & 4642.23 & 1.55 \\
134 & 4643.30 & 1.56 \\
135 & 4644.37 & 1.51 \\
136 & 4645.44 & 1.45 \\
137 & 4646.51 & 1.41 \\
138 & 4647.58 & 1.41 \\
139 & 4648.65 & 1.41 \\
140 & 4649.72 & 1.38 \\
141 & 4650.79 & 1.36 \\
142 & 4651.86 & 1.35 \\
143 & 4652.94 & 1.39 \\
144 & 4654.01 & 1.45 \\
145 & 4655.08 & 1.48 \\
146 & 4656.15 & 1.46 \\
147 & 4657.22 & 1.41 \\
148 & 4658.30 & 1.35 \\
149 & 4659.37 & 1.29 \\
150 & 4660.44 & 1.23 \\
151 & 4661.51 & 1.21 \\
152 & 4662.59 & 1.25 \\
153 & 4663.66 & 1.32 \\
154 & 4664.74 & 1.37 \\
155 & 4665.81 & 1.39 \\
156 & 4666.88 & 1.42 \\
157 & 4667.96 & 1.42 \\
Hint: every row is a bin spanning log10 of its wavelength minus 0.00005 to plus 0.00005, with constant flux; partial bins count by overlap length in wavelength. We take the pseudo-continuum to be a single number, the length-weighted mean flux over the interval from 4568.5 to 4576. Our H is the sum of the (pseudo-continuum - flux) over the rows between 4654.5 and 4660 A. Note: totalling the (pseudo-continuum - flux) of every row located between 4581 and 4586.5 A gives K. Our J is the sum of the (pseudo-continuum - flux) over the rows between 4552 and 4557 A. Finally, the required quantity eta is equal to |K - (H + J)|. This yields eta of 0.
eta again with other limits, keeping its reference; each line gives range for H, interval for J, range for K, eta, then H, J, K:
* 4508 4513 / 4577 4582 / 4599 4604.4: 3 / -1.2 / 0.6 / 2.2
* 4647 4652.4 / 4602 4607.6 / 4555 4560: 6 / 2.4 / 2.5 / -1.5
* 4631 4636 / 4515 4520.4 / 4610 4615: 0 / 1.8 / -0.7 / 1.3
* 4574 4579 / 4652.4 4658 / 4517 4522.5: 4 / 0.5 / 2.1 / -1.2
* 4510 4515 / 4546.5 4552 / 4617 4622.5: 4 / -0.7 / -1.2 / 2.2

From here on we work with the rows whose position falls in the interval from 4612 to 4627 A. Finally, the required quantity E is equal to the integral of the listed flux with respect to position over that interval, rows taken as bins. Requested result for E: 22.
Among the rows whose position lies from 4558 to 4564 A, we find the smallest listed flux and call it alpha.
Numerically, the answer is 1.84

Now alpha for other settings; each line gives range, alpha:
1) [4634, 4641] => 1.41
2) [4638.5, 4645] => 1.41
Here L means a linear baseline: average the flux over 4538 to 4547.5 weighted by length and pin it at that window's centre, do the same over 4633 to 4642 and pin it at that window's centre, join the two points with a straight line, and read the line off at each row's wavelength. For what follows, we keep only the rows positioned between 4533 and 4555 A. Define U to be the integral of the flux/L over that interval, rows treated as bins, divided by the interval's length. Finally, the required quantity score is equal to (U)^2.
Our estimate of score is 0.97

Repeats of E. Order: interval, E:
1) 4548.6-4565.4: 34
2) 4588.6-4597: 14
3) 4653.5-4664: 14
